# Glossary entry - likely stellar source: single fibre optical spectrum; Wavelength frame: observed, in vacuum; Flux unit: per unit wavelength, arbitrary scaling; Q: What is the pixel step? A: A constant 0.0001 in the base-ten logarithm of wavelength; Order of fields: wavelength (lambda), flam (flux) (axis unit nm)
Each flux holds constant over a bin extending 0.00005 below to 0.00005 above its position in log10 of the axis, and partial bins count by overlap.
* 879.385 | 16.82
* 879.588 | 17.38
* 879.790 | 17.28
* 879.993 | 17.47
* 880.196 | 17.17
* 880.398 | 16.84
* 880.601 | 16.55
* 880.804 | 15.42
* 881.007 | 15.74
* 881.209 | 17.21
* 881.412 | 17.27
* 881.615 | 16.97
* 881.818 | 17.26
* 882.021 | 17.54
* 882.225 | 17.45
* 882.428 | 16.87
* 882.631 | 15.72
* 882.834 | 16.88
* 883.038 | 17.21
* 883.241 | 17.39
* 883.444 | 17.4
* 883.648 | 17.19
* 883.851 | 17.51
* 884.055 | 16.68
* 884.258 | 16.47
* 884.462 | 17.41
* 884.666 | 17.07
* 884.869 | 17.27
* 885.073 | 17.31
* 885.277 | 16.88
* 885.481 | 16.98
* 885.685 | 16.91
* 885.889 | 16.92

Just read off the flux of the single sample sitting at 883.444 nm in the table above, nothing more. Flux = 17.4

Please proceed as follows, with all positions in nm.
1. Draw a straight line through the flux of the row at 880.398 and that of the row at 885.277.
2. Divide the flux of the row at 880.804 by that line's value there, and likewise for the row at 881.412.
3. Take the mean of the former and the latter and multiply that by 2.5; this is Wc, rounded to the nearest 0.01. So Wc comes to 2.43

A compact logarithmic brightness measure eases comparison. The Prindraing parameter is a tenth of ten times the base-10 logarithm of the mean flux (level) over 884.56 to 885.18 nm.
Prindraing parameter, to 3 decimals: 1.236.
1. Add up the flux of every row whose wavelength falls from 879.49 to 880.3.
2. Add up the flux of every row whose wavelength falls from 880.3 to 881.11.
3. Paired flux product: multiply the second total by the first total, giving 4473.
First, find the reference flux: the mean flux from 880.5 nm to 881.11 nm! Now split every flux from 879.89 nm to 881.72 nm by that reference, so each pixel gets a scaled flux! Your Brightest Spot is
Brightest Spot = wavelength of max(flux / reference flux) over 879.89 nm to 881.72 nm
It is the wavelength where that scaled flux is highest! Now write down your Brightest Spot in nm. 879.993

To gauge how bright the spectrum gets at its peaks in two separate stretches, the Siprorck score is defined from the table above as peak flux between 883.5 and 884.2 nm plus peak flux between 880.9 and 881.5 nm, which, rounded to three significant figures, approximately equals 34.8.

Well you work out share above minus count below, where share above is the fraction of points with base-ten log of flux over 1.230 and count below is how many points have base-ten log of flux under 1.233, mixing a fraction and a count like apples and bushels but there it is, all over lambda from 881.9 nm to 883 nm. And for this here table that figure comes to -2.6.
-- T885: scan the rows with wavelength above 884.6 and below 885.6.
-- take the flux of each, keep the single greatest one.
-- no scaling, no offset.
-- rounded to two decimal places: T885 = 17.31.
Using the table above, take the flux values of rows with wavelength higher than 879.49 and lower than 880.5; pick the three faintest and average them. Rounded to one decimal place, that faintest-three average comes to 17.1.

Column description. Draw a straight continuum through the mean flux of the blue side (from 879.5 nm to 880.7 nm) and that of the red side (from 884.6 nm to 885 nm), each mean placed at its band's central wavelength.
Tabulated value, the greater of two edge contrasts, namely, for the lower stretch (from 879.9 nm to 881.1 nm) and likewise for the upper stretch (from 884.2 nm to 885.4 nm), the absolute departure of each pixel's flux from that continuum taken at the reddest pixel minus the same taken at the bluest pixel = 1.0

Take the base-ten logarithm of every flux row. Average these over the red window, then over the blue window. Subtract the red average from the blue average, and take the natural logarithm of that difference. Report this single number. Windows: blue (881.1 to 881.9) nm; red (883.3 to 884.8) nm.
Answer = -6.2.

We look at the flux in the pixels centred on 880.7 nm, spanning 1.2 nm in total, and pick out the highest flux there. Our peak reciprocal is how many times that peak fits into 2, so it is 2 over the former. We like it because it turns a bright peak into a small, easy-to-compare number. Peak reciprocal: 0.116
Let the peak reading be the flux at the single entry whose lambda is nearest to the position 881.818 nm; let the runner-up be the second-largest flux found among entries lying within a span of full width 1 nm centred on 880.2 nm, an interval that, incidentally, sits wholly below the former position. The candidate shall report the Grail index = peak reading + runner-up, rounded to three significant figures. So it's 34.5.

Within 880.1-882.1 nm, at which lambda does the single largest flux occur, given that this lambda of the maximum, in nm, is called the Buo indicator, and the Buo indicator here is 882.021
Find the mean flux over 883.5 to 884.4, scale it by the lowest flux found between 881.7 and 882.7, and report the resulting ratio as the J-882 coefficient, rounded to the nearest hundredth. 1.08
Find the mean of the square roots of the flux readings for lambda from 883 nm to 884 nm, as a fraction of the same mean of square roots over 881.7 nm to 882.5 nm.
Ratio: 1.002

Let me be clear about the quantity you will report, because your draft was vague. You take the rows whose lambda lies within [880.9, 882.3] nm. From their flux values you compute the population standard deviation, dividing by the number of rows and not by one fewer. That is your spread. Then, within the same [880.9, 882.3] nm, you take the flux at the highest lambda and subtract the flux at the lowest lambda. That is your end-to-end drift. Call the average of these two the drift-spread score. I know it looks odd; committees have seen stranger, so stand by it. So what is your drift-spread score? 1.1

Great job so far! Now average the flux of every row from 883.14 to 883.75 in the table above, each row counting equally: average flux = 17.3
